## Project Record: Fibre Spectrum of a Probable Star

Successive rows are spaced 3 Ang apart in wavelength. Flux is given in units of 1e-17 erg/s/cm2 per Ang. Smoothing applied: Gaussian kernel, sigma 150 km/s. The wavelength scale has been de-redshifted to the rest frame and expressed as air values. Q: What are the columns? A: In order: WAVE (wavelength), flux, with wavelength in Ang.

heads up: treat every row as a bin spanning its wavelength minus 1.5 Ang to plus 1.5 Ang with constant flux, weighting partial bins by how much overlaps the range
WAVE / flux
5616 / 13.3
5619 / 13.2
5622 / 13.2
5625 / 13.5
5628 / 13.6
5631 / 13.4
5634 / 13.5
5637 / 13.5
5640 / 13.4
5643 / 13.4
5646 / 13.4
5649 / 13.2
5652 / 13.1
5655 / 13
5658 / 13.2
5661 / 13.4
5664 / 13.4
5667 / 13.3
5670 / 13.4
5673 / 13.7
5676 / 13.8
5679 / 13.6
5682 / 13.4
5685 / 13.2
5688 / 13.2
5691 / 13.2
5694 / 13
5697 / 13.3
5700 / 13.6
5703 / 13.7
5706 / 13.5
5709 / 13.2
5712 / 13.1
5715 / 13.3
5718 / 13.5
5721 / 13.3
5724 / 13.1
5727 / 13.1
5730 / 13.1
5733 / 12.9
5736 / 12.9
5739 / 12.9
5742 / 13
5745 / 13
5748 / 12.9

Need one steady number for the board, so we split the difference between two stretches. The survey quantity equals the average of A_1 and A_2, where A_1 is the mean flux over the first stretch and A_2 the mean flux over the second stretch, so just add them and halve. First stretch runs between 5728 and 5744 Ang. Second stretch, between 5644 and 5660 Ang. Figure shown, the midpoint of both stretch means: 13.1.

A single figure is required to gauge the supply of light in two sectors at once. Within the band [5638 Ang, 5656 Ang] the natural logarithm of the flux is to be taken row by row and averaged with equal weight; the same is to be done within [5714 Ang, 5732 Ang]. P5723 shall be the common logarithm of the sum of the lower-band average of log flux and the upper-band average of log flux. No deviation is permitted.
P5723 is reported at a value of 0.713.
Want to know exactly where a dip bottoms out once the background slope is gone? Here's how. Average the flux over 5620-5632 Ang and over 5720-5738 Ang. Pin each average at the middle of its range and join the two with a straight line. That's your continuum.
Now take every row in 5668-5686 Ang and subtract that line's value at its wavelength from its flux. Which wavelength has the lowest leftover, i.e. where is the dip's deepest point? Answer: 5685 Ang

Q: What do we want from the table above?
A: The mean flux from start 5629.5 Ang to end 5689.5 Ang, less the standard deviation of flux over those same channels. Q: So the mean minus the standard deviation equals 13.2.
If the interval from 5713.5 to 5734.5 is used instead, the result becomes 13.0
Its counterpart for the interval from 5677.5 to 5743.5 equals 13.0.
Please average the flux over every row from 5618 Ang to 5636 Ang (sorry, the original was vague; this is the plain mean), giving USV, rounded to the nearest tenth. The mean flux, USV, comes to 13.4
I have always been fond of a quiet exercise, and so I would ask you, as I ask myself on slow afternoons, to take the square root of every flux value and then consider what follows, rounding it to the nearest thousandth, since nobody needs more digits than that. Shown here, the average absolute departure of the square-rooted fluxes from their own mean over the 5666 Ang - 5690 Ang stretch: 0.026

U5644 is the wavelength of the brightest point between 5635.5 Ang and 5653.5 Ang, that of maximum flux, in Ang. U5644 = 5637 Ang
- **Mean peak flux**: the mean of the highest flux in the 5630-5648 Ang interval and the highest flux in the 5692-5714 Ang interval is 13.6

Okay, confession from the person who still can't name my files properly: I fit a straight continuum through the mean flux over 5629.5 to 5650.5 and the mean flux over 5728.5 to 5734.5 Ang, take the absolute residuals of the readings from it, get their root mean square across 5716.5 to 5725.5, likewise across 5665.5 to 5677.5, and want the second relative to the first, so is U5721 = 1.22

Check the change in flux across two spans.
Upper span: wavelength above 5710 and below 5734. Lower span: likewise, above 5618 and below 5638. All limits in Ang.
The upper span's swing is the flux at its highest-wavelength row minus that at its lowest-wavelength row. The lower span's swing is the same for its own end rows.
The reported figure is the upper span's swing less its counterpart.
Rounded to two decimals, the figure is -0.50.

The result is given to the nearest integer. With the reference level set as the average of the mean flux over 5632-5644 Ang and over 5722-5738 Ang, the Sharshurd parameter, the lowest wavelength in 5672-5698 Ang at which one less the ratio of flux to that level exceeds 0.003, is 5694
